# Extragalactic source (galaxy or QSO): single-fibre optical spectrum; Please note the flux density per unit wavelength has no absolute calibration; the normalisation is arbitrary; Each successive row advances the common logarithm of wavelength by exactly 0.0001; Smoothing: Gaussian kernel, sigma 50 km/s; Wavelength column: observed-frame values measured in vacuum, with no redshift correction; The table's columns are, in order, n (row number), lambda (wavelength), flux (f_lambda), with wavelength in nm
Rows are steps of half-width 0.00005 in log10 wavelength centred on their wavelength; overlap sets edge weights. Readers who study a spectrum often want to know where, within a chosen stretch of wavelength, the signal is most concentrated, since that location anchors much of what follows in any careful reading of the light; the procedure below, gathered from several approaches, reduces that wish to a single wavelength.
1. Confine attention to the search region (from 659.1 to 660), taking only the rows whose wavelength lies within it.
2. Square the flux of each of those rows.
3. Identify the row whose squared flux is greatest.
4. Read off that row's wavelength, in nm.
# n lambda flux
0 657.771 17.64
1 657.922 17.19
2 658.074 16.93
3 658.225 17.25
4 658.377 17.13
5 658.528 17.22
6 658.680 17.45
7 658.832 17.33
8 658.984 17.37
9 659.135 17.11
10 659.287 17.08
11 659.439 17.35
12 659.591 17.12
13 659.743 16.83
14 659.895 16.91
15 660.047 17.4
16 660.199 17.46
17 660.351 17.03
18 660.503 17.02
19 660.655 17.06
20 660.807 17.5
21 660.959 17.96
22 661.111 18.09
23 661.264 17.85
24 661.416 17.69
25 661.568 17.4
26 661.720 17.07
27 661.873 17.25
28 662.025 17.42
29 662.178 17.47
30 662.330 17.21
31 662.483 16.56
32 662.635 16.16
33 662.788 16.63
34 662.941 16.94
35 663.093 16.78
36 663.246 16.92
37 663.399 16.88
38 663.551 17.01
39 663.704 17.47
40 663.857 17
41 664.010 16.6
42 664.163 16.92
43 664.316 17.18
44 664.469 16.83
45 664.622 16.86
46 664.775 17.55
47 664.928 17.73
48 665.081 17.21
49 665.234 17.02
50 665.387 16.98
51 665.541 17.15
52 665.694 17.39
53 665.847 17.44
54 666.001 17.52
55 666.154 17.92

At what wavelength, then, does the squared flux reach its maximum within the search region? 659.439 nm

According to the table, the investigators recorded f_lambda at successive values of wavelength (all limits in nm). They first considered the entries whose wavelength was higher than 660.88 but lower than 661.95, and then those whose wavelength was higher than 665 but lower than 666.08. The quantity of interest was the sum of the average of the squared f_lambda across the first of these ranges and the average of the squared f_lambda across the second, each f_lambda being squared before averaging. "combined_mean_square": 608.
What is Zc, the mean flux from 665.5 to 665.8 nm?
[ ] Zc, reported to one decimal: 17.3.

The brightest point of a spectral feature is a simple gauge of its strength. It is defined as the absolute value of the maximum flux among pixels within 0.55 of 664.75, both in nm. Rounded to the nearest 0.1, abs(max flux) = 17.7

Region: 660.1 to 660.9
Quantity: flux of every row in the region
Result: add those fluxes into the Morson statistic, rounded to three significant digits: 86.1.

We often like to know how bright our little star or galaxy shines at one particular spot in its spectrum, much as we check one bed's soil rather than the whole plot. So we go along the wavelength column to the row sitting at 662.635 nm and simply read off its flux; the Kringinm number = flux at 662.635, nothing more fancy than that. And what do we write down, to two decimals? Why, 16.16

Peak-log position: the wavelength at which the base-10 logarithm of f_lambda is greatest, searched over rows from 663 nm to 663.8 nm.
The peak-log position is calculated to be 663.704 nm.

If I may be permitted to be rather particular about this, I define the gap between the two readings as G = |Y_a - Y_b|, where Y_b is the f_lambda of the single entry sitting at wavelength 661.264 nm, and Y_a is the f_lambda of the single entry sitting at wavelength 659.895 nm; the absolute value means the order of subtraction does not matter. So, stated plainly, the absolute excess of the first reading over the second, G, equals 0.94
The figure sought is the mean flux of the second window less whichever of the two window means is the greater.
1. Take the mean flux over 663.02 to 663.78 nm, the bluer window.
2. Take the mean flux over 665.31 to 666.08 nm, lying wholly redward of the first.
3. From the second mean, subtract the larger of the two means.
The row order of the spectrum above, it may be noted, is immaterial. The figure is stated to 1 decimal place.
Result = 0.0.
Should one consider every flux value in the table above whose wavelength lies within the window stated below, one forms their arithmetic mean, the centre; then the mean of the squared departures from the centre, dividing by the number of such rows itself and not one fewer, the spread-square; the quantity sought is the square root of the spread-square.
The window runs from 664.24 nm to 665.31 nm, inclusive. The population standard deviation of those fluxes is 0.31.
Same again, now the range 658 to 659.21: 0.16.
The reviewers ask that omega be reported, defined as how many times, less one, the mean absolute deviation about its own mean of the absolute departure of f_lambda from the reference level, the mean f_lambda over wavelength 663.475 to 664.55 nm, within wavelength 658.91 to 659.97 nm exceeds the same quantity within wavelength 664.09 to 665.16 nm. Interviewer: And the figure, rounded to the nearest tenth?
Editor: -0.5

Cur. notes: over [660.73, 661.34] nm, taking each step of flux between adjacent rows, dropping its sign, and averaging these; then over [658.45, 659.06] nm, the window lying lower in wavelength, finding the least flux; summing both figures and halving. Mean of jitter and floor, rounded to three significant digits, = 8.75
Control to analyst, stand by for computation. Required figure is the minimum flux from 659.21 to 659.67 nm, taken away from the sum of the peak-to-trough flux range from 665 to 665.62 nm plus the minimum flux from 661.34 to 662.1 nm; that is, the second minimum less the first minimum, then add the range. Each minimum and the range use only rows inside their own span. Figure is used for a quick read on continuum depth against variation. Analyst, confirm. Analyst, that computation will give 0.2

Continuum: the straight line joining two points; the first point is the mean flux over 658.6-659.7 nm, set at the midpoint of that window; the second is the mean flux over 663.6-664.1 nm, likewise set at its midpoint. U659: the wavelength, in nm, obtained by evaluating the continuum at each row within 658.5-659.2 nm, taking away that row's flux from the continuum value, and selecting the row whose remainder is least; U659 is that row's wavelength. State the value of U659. 658.680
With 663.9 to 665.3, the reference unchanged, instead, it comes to 664.928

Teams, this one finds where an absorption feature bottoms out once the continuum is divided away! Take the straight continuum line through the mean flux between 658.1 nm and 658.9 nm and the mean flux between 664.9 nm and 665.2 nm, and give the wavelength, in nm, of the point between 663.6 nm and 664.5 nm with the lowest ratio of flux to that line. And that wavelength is 664.010 nm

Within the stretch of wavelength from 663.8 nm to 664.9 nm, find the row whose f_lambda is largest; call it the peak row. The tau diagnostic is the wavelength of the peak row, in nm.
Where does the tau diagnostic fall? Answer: 664.775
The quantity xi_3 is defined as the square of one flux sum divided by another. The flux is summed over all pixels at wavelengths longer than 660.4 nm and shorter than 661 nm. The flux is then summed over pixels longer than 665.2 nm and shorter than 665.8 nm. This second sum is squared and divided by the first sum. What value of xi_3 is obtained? 67.6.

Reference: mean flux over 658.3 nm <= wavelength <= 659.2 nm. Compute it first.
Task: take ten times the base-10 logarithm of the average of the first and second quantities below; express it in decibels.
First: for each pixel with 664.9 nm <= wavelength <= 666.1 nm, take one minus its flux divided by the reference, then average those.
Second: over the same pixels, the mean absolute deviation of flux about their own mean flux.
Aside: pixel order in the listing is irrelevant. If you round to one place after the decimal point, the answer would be -9.7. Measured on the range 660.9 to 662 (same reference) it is -8.2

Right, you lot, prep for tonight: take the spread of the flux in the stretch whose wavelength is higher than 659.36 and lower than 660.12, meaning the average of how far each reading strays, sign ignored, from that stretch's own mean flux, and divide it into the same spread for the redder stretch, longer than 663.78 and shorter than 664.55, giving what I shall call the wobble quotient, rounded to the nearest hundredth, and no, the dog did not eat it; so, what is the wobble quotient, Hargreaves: 0.75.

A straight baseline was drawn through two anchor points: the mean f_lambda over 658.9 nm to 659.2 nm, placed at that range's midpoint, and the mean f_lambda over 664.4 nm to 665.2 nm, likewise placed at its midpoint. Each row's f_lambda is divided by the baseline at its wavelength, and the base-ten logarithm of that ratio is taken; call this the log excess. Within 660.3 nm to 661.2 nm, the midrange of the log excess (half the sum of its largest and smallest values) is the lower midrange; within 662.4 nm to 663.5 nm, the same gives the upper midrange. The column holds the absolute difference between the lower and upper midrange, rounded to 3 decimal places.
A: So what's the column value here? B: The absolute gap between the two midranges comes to 0.025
